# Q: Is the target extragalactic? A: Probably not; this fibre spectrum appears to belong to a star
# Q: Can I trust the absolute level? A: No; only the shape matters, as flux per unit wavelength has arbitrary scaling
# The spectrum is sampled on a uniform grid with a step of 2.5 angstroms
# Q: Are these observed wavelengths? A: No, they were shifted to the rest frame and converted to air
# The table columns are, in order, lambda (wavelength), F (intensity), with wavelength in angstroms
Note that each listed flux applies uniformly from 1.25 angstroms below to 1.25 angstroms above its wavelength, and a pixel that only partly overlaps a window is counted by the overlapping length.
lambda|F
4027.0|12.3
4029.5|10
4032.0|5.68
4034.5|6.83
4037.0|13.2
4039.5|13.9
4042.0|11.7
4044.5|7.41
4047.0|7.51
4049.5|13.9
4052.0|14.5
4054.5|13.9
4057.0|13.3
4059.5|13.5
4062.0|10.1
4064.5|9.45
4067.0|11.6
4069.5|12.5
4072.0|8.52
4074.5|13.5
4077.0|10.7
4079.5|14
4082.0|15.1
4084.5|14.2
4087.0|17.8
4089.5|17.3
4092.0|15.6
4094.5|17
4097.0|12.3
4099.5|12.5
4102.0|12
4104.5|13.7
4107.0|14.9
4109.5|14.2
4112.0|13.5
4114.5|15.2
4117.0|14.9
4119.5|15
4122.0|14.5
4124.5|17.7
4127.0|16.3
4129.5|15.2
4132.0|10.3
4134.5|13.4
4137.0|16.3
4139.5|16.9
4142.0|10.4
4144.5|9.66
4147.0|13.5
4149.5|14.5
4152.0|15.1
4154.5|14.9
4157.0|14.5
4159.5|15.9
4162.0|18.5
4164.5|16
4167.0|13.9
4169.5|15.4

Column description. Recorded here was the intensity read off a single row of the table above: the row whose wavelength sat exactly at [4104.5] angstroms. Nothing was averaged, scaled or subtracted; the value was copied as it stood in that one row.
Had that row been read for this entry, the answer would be 13.7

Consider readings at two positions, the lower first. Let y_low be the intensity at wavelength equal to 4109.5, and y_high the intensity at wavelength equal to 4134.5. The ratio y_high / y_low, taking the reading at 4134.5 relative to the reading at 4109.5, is 0.94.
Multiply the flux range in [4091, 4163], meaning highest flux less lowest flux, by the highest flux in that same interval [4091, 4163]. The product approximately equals 164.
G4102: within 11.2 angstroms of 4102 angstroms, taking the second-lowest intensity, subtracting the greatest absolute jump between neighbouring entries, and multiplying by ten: 76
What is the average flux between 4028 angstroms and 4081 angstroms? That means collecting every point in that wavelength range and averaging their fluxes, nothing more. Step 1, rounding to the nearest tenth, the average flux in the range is 11.2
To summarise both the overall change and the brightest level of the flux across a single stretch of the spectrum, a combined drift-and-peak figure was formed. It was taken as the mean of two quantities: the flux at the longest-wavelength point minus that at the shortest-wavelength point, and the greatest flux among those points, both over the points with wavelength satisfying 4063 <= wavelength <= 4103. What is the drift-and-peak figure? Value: 10.2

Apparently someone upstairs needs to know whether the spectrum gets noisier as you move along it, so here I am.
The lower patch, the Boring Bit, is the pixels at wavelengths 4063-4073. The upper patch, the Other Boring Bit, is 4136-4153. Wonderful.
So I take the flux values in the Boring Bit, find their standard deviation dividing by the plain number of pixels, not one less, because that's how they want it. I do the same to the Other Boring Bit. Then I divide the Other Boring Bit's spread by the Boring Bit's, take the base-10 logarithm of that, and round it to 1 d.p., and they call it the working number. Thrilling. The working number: 0.2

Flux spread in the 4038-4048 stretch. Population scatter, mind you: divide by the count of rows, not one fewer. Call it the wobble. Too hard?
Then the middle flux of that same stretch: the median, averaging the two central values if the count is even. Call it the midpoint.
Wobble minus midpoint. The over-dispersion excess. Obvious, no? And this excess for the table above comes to -6.8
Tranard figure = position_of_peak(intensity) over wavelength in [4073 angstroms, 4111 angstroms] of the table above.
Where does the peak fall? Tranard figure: 4087.0 angstroms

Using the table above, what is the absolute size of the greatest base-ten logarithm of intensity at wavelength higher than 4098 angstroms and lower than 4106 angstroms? 1.14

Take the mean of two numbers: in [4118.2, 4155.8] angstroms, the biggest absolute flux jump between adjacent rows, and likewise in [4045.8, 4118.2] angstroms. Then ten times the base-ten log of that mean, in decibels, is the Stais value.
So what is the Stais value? 8.1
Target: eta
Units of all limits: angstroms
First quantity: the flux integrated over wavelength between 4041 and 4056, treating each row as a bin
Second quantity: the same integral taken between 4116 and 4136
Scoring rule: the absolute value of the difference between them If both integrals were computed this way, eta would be 121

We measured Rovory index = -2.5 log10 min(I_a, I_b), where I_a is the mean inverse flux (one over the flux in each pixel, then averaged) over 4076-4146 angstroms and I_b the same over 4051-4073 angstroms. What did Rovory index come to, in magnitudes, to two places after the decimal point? 2.86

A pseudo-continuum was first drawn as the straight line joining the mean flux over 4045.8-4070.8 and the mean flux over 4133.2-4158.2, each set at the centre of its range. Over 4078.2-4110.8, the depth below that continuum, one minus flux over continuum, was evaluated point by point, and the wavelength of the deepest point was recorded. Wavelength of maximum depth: 4102.0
